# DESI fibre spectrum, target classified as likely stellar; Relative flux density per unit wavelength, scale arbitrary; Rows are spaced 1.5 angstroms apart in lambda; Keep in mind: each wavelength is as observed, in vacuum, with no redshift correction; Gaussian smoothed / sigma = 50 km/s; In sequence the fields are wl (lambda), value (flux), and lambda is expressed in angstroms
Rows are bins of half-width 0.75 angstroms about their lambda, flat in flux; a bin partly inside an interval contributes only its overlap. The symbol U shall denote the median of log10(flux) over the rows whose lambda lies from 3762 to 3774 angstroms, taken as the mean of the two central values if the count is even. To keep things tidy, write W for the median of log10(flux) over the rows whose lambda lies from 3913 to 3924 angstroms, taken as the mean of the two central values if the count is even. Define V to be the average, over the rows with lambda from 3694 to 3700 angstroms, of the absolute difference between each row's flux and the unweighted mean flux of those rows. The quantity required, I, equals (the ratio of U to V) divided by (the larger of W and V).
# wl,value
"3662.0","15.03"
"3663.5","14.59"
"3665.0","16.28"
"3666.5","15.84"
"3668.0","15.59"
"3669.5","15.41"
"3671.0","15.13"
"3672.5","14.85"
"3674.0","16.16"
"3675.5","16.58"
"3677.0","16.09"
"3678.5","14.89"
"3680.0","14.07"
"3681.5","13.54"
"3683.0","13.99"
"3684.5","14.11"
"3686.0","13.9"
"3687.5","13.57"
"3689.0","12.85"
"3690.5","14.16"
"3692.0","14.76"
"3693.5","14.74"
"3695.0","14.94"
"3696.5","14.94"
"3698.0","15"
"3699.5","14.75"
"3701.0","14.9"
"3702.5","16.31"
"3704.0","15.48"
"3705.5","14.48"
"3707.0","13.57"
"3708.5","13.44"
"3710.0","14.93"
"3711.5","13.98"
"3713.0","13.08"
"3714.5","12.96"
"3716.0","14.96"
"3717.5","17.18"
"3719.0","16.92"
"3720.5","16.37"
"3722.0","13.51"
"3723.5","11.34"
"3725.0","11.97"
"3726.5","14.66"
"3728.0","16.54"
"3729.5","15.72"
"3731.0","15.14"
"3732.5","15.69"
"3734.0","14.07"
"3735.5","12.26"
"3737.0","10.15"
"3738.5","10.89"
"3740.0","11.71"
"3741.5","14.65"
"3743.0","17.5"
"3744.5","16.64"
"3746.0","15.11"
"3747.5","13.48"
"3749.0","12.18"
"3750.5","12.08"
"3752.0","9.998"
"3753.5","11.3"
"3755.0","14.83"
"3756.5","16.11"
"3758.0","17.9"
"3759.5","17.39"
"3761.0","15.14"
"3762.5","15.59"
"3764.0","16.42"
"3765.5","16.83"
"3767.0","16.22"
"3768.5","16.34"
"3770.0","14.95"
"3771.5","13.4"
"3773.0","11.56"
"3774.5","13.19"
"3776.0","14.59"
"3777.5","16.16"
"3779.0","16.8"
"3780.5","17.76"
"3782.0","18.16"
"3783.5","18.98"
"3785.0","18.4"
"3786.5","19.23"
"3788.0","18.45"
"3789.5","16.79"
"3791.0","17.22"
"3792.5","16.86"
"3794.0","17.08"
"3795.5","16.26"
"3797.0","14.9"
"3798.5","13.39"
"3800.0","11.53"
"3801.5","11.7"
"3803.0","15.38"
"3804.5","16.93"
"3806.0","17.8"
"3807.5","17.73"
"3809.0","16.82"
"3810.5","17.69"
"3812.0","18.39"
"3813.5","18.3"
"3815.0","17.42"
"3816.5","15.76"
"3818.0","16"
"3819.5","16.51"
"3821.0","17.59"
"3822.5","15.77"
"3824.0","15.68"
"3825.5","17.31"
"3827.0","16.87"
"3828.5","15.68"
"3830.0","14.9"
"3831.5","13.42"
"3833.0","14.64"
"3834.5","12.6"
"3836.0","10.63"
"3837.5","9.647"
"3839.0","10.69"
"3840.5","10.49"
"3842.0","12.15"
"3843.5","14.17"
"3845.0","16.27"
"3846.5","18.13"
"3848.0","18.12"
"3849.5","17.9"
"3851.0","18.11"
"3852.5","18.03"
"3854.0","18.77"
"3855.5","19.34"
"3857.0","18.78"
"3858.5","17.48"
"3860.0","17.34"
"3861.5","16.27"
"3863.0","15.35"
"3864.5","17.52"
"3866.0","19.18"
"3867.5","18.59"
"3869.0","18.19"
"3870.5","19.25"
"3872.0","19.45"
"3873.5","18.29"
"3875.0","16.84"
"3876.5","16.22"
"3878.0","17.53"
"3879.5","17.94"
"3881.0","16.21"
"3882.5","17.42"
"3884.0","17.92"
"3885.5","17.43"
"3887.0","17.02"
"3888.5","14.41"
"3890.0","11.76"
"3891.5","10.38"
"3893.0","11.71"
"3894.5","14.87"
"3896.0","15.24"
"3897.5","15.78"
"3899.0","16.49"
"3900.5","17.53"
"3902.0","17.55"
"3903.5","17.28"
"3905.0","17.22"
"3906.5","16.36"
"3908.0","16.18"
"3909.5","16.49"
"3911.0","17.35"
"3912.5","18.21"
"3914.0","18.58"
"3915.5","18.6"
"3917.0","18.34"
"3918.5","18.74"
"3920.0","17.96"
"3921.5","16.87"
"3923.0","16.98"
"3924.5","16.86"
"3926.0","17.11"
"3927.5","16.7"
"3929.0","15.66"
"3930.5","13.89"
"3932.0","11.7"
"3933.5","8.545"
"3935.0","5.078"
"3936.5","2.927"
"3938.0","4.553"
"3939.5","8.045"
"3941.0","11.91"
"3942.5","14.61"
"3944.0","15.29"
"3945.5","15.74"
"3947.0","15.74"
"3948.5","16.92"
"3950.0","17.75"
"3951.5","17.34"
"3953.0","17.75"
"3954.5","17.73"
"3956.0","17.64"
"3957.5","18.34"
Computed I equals 12.1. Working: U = 1.20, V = 0.08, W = 1.26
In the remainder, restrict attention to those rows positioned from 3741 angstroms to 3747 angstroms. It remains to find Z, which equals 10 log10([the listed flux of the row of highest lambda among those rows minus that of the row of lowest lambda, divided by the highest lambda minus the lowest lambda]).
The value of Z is -10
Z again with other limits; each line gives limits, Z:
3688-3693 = -2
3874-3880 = -6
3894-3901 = -4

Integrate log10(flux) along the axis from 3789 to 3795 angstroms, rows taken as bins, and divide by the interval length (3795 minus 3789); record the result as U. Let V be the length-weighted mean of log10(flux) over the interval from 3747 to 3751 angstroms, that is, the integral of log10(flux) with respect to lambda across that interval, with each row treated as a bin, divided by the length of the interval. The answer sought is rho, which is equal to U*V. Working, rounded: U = 1.23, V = 1.10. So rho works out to 1.35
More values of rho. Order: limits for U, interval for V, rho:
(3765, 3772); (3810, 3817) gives 1.48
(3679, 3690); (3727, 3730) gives 1.37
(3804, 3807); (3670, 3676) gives 1.48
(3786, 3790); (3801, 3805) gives 1.46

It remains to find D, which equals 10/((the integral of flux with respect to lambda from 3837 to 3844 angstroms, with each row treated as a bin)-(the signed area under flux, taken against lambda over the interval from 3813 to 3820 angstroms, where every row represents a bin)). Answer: -0.3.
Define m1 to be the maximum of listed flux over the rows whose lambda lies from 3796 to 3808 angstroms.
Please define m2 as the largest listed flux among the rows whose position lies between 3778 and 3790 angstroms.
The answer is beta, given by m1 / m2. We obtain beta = 0.93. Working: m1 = 17.8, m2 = 19.23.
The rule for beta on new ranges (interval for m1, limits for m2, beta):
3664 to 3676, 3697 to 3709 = 1.02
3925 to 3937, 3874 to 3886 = 0.95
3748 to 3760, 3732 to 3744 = 1.02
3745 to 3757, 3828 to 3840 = 1.03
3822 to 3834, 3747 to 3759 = 0.97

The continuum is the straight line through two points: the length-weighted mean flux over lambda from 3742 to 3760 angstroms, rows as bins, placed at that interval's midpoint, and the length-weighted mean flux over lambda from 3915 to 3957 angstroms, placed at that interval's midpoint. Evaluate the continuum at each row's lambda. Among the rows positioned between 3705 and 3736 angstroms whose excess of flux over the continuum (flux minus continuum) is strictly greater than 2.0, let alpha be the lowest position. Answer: 3717.5 angstroms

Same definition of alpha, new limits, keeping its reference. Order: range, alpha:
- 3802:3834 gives 3804.5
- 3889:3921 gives 3900.5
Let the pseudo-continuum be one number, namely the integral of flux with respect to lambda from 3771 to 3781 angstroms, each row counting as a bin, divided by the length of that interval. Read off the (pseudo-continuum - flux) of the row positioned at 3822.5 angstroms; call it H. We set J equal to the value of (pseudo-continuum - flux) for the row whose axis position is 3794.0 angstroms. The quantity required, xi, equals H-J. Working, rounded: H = -1.0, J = -2.3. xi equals 1.3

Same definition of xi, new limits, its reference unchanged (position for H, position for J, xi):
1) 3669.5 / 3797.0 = -0.5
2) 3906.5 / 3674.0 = -0.2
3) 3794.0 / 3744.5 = -0.4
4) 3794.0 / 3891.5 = -6.7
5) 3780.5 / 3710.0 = -2.8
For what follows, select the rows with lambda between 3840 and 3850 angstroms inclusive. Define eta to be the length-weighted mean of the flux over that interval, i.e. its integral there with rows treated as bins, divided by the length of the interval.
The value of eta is 15.4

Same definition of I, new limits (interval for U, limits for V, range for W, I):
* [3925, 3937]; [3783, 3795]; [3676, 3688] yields 1.1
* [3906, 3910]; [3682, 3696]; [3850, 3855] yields 2.0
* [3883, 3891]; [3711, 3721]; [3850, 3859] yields 0.5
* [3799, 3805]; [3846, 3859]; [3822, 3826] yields 2.1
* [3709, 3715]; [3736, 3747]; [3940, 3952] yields 0.2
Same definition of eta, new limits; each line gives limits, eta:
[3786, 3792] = 17.8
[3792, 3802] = 14.5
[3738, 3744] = 13.9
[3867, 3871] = 18.6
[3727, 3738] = 14.2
